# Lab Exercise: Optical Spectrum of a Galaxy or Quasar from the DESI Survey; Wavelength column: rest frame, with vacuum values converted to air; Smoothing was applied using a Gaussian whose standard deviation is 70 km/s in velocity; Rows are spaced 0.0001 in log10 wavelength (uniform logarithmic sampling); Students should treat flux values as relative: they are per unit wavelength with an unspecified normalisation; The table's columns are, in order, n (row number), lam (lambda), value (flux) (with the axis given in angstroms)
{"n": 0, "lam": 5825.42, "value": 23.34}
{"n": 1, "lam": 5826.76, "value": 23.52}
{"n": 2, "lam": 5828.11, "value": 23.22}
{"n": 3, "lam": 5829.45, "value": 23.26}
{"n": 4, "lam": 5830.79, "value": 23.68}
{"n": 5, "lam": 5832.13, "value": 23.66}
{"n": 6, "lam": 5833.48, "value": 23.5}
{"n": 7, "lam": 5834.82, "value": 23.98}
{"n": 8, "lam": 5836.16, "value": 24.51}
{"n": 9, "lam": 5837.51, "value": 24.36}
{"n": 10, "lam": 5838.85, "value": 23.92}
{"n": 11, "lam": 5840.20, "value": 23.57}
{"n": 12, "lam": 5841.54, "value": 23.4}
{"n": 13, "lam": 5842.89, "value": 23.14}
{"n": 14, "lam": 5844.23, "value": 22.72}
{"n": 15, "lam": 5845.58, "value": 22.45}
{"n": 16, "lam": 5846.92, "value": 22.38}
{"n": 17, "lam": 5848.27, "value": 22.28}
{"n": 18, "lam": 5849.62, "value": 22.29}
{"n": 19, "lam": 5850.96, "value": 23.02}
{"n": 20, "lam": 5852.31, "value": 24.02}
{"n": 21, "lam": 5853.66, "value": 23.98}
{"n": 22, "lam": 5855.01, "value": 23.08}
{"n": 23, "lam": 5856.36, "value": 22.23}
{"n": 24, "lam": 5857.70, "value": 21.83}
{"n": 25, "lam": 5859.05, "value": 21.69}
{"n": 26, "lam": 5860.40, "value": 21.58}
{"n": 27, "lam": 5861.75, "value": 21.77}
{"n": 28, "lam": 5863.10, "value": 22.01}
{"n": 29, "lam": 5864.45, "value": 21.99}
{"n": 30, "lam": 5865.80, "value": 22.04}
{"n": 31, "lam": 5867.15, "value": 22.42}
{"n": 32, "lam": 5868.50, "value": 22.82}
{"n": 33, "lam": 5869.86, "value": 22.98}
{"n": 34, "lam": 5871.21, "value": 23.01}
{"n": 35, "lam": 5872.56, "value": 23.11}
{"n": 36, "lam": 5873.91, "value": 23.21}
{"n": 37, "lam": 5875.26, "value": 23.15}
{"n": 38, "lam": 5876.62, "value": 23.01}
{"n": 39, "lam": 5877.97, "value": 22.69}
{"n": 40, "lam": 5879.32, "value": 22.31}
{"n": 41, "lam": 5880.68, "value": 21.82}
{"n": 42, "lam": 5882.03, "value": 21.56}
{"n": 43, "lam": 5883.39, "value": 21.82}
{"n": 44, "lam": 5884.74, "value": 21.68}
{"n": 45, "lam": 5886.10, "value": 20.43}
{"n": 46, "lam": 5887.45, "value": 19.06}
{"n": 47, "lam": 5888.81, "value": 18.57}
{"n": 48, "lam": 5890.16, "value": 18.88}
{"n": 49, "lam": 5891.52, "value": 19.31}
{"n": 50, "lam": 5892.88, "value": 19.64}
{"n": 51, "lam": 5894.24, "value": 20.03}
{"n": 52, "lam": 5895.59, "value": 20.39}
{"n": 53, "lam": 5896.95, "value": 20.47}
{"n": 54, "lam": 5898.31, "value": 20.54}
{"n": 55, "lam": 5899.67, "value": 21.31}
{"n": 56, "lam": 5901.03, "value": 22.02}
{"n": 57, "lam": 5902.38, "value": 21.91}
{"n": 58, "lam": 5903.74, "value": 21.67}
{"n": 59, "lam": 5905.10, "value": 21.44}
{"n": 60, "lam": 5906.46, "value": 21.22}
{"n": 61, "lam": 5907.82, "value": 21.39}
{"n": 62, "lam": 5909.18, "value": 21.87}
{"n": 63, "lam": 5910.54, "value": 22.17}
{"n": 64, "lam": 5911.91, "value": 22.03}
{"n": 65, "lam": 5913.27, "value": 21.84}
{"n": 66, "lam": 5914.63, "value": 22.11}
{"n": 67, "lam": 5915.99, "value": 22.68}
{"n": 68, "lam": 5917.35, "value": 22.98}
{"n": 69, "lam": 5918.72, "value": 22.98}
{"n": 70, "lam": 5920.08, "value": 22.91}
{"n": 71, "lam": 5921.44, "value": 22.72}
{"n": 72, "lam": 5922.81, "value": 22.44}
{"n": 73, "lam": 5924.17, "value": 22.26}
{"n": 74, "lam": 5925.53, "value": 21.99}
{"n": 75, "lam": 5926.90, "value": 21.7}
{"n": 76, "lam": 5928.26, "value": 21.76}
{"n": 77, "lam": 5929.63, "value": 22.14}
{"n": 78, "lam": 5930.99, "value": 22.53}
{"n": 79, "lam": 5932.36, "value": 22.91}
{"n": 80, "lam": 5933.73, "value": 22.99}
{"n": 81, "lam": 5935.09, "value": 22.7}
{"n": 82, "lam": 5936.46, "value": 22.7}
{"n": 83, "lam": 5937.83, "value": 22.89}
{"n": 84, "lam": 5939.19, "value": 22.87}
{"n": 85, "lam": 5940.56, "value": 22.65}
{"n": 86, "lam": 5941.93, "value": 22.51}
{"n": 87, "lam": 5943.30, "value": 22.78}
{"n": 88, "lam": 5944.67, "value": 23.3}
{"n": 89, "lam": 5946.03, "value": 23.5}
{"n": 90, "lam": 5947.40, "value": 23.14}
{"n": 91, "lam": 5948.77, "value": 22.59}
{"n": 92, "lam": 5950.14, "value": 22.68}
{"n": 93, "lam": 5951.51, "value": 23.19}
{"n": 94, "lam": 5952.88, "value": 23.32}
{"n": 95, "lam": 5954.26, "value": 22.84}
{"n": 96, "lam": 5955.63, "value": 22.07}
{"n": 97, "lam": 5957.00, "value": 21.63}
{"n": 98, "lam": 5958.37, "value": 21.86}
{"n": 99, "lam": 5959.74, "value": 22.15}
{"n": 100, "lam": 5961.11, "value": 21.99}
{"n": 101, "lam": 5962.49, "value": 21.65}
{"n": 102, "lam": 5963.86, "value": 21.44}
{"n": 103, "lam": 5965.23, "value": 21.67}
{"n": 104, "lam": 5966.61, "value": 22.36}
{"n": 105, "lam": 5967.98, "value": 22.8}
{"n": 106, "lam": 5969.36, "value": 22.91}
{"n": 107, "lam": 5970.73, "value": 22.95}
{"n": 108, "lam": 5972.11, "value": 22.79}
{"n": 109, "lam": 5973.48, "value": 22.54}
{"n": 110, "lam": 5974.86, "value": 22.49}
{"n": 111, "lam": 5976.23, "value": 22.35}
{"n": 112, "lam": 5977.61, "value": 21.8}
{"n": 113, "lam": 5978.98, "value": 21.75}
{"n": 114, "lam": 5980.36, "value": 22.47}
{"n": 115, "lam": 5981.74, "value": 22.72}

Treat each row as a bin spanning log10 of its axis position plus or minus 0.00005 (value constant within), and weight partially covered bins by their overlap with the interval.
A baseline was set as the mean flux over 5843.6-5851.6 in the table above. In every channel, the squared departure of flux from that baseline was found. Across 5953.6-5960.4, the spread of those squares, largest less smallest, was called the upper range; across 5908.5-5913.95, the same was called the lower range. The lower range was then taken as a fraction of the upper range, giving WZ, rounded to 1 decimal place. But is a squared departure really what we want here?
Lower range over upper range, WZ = 0.5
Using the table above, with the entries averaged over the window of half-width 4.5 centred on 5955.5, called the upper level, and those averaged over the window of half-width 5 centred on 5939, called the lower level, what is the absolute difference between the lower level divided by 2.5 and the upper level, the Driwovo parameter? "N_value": 13.3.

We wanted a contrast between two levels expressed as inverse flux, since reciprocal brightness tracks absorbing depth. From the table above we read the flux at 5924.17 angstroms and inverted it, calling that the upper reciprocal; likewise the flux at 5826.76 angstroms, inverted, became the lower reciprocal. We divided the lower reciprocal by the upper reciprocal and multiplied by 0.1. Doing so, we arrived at 0.095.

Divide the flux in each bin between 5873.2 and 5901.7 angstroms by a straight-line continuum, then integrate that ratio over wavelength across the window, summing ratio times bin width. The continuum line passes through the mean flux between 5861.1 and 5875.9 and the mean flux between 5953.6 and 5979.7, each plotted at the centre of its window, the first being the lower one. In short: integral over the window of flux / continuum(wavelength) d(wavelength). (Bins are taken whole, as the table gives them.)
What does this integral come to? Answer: 26.6 angstroms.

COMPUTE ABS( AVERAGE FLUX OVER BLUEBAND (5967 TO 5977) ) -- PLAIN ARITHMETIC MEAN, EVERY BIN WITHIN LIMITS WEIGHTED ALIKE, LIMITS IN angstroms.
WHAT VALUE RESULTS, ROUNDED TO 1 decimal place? 22.7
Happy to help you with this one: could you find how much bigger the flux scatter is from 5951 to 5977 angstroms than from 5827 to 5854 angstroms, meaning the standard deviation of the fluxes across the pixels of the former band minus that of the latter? -0.1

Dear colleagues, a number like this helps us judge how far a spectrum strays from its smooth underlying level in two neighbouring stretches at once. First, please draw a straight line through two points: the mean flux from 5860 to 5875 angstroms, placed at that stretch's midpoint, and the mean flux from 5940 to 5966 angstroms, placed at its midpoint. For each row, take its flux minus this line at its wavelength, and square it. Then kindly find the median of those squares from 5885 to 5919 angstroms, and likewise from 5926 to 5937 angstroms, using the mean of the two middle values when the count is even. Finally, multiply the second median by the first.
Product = 0.2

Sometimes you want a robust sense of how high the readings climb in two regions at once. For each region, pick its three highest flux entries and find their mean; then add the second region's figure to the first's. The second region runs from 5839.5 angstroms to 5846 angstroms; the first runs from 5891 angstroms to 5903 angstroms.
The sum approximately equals 45.1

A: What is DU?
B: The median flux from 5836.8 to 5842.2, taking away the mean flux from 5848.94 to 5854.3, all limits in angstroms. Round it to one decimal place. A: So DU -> 0.4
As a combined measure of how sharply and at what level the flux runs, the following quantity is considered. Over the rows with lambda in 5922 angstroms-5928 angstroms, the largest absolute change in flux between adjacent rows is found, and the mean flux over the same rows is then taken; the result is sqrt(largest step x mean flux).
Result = 2.53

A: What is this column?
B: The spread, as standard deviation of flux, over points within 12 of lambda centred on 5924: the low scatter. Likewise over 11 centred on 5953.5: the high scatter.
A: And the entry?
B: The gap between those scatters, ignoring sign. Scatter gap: 0.1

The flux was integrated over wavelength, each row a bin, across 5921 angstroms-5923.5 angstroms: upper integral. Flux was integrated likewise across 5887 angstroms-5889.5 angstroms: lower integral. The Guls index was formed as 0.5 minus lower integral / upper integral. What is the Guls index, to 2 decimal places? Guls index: -0.33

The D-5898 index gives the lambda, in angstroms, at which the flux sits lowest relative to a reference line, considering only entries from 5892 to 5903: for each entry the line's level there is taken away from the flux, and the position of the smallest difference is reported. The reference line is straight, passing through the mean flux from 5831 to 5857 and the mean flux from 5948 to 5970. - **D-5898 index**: 5892.88 angstroms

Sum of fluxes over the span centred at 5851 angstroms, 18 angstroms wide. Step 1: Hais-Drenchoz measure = 295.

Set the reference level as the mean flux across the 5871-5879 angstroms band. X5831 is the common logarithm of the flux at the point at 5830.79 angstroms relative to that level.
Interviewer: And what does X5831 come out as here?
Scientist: 0.012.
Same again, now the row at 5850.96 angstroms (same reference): 0.000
